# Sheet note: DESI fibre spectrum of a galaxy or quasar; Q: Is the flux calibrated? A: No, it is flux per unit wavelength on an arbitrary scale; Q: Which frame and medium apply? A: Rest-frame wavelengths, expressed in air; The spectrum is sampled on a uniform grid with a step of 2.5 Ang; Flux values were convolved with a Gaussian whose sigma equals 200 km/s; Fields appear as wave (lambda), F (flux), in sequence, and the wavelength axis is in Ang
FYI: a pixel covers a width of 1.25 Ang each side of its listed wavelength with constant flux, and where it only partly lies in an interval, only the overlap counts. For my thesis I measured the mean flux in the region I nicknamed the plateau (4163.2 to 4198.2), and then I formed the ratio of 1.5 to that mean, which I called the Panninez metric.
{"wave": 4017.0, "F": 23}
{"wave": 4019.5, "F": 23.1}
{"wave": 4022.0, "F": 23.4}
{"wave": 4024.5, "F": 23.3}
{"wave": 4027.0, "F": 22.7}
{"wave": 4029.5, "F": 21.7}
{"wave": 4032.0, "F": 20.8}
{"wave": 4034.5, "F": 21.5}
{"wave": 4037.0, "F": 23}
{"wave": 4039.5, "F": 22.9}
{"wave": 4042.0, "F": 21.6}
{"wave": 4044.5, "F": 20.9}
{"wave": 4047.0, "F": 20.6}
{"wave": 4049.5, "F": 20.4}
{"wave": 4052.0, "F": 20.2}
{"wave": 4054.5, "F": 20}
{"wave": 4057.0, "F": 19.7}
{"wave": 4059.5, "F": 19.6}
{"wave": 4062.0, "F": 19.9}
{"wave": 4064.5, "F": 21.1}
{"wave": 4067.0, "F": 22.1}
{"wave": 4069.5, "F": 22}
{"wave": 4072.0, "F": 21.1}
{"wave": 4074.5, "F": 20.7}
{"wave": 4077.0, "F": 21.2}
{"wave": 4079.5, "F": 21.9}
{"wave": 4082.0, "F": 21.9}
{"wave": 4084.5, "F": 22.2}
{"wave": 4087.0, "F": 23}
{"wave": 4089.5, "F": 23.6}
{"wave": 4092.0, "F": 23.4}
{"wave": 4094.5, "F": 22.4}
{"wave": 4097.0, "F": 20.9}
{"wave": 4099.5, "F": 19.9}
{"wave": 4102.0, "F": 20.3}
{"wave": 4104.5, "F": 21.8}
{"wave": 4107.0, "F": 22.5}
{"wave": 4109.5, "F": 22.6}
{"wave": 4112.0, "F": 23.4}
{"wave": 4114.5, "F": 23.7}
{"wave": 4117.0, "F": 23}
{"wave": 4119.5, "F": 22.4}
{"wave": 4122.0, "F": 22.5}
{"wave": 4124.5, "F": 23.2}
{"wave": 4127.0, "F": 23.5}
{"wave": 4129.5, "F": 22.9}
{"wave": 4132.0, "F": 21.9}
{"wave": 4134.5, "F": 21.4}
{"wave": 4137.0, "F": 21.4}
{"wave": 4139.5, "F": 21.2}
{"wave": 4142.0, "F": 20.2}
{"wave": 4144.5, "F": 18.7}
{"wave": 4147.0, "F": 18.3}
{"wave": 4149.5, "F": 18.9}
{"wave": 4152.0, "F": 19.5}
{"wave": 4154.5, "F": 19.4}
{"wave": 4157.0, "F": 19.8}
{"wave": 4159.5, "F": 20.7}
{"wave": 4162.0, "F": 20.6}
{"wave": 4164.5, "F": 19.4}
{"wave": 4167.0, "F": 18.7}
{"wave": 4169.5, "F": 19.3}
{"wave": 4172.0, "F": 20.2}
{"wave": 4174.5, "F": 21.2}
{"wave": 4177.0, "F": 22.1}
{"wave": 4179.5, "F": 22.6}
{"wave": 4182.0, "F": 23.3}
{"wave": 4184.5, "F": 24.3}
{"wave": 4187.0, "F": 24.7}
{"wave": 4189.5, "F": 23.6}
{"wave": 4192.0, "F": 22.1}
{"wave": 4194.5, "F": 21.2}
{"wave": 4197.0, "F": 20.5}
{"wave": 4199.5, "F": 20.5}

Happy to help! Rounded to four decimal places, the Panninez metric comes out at 0.0693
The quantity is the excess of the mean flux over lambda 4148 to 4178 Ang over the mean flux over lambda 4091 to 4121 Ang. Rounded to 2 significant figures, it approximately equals -2.2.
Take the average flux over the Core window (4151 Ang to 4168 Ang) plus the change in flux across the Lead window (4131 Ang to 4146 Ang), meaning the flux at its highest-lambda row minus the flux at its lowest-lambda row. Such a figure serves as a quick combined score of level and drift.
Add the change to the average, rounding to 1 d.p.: 16.5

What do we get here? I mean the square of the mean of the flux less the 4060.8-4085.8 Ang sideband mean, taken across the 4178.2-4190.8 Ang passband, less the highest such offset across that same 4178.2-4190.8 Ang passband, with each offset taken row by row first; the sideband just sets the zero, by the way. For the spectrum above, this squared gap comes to 1.0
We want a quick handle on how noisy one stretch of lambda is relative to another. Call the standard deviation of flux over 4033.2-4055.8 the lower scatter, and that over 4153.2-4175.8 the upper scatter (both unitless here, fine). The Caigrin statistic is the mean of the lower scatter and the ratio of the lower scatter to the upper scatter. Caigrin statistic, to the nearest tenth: 1.2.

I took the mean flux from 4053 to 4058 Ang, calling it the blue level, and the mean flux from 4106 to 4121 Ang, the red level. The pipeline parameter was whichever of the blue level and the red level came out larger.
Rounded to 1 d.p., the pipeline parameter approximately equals 22.9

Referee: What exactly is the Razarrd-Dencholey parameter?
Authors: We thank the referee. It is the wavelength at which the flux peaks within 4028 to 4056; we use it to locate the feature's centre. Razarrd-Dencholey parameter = 4037.0 Ang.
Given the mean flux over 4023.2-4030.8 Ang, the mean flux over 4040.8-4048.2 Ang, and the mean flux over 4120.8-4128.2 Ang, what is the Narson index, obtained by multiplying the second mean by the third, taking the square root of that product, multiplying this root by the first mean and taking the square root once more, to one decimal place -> 22.3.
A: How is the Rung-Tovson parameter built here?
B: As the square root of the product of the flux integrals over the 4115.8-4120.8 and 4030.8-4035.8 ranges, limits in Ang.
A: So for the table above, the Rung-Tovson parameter 110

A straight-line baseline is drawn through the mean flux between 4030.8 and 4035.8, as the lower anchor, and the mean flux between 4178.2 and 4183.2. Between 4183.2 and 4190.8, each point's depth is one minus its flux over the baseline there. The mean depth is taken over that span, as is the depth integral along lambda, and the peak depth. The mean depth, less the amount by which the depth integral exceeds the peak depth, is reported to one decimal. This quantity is 0.3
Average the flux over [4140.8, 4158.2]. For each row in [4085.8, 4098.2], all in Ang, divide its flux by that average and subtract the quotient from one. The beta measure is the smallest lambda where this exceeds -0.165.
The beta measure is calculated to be 4094.5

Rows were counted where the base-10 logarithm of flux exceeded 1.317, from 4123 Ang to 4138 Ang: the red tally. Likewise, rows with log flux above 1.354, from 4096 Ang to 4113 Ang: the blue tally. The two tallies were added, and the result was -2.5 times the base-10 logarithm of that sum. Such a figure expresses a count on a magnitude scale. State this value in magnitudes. -2.3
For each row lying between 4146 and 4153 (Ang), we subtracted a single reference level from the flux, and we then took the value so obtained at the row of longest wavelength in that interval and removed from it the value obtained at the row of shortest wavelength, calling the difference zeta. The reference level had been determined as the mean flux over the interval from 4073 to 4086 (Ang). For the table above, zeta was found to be 1.20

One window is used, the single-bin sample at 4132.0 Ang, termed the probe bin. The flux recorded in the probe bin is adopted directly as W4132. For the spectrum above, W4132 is 21.9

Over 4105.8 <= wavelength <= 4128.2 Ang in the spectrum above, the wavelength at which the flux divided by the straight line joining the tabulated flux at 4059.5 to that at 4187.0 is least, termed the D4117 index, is 4122.0 Ang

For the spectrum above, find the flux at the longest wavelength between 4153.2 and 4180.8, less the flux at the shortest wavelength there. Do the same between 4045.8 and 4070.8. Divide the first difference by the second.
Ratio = 2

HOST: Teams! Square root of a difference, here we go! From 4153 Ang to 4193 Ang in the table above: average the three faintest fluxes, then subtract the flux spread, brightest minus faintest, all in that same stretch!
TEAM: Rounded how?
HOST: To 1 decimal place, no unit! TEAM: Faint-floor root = 3.6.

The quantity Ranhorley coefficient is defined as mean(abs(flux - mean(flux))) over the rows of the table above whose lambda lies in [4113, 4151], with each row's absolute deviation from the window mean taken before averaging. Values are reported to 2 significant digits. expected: 1.4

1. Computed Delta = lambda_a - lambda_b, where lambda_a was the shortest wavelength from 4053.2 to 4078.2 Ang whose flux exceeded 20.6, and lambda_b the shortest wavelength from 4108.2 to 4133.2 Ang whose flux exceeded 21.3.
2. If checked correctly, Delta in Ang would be -45.0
